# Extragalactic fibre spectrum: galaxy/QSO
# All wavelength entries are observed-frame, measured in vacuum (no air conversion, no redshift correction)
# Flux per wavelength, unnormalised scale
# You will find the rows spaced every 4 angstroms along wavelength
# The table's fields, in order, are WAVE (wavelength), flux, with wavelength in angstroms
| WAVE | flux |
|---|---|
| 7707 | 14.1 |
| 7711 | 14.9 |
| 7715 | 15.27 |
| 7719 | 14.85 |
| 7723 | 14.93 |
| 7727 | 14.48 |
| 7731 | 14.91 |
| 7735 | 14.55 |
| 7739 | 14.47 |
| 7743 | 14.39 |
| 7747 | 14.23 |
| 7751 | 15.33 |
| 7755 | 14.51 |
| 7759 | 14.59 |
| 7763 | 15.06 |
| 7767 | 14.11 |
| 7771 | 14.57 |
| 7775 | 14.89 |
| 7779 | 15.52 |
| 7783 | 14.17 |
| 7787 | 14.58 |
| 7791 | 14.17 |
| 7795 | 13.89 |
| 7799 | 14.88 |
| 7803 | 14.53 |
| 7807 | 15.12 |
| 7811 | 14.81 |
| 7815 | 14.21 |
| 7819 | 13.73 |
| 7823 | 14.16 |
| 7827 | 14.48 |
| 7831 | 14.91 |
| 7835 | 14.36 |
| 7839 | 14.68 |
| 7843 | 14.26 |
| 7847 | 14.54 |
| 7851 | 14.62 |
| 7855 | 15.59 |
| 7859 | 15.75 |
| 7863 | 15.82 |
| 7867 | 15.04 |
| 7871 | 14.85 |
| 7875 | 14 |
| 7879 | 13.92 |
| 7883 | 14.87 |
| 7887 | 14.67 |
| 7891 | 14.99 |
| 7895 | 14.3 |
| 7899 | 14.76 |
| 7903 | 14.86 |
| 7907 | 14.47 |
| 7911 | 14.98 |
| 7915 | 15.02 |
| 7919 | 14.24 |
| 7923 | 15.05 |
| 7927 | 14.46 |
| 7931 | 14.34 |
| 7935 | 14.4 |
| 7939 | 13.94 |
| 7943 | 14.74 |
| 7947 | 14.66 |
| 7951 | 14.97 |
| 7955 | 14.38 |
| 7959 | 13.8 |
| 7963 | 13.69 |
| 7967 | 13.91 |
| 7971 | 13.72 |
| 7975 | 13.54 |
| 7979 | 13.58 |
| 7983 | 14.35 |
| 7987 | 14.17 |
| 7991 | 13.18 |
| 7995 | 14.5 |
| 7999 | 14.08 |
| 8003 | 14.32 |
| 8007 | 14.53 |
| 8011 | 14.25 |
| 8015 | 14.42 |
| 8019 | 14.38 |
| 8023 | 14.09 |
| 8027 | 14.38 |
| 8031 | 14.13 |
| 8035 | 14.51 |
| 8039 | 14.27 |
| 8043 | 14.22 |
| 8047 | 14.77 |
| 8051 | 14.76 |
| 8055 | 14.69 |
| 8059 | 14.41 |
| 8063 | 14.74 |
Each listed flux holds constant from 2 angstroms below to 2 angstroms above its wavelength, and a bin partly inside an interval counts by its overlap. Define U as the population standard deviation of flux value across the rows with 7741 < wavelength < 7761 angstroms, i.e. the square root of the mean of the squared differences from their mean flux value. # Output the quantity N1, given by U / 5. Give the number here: 0.076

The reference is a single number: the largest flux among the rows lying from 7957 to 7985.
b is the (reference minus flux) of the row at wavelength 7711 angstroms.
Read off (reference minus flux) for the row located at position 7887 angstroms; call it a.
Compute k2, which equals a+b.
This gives -0.9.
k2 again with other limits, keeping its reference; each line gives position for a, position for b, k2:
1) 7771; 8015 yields -0.3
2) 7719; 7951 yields -1.1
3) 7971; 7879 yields 1.1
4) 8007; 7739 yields -0.3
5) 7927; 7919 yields 0.0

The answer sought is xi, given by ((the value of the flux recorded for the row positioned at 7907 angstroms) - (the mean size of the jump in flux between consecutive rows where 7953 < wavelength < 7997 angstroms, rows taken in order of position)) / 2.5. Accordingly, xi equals 5.60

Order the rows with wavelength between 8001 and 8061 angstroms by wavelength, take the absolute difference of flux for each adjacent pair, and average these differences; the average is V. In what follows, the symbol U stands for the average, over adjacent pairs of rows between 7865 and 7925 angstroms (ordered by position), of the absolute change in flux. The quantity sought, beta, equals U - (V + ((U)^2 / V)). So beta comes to -0.70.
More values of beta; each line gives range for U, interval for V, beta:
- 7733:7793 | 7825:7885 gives -0.54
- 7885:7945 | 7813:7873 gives -0.44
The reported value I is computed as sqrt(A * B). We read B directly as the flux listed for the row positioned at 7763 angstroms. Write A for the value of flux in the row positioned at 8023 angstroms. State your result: 14.6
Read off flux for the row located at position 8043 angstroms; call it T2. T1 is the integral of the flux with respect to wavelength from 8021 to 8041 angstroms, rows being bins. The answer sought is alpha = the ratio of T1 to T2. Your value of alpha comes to 20.1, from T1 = 286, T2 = 14.22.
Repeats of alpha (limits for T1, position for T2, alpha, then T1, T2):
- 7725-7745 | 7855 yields 18.7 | 291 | 15.59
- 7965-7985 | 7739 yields 19.1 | 276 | 14.47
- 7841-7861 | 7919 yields 21.0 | 299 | 14.24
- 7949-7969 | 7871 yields 19.1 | 283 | 14.85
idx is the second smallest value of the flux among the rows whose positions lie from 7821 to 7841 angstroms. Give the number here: 14.36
